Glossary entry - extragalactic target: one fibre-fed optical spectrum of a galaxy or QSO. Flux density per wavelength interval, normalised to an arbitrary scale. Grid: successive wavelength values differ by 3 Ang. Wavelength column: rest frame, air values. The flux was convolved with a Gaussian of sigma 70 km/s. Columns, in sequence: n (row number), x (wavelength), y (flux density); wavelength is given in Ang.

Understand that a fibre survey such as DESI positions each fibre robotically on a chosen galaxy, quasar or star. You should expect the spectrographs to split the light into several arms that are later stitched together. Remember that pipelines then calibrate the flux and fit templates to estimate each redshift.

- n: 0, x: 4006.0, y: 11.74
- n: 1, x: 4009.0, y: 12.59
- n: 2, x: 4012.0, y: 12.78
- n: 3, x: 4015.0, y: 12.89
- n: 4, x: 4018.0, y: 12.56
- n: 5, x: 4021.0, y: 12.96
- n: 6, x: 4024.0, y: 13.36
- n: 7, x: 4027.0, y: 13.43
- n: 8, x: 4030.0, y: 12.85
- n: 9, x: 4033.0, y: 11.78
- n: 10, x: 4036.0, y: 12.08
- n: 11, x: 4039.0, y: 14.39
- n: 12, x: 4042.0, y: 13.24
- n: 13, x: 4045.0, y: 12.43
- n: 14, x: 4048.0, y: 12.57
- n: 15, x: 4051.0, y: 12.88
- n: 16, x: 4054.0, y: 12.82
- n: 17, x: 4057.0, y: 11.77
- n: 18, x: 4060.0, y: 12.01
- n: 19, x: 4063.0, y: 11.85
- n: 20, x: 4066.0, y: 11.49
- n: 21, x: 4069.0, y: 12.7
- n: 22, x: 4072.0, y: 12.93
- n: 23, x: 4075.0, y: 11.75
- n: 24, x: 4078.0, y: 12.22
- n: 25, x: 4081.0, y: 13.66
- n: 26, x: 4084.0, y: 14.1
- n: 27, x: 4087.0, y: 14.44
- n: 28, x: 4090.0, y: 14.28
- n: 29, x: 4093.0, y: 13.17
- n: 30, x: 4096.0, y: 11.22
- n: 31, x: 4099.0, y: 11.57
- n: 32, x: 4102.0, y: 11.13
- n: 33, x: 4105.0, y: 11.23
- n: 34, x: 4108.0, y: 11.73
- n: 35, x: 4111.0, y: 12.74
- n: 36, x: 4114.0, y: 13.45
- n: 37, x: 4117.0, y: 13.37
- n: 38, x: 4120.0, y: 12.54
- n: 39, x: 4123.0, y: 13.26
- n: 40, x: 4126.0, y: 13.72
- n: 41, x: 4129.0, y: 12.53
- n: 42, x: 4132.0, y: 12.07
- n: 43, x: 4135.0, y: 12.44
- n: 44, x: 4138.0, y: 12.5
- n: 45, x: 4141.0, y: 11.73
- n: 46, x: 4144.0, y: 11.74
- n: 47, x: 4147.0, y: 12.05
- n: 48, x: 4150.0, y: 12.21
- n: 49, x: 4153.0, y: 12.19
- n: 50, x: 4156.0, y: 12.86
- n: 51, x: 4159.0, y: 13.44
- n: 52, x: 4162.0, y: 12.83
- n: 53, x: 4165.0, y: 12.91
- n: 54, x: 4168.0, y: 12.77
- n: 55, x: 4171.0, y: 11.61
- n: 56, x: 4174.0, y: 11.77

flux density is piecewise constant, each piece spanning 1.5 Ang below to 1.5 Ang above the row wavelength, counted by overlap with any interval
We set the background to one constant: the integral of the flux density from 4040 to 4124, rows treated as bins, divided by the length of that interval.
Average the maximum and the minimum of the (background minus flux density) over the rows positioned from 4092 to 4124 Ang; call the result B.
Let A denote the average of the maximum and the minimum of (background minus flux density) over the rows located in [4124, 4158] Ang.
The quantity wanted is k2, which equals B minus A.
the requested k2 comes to 0.4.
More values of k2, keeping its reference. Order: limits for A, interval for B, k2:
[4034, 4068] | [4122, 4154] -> 0.2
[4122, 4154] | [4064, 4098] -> -0.1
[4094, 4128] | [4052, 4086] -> -0.4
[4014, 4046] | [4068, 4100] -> 0.3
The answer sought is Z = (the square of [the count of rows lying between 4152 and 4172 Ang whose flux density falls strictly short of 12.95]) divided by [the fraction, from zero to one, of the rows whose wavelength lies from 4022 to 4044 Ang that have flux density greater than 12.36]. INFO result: 50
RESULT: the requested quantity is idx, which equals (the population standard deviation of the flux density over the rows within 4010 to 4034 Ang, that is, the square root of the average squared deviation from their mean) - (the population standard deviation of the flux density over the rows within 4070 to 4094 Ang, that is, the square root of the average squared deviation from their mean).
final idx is -0.4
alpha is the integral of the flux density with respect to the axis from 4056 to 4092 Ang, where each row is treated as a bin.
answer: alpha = 460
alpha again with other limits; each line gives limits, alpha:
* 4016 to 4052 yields 464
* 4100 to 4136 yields 450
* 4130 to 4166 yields 447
